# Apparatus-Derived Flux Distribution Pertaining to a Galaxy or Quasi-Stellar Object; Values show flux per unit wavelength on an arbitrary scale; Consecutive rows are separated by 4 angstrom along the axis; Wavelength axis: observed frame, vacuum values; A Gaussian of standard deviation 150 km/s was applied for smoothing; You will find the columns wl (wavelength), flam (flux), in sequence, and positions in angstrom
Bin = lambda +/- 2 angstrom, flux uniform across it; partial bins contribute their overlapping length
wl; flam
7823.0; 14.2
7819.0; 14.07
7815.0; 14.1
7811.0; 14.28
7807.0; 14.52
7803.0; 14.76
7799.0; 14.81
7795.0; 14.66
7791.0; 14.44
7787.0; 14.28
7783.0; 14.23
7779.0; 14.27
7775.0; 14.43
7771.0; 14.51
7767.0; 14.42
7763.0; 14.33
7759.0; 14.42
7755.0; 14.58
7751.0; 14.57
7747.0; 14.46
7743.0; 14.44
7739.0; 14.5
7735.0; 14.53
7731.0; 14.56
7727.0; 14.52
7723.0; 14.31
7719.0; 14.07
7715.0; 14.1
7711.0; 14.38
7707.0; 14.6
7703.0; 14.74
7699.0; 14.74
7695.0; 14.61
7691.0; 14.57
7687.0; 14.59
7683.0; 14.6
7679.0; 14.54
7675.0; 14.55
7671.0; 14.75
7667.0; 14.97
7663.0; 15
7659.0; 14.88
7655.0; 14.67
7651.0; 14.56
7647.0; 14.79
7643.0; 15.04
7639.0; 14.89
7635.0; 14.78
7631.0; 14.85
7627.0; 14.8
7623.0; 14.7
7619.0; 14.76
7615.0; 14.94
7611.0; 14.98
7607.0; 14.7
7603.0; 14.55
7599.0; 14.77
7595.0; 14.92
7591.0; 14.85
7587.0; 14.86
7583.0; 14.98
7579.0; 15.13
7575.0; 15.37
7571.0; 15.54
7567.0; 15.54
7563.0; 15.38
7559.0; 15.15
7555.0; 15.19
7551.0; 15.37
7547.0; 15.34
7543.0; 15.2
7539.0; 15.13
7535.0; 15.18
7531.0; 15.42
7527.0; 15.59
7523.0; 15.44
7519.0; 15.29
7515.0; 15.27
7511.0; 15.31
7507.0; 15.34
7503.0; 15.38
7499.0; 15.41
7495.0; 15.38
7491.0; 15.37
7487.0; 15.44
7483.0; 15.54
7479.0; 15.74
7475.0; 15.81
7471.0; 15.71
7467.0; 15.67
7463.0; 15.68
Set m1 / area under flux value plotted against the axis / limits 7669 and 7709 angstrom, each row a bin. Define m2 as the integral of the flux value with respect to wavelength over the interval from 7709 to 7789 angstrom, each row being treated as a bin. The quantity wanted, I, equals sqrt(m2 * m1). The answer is 821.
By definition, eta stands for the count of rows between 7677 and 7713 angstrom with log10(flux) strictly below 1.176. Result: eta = 9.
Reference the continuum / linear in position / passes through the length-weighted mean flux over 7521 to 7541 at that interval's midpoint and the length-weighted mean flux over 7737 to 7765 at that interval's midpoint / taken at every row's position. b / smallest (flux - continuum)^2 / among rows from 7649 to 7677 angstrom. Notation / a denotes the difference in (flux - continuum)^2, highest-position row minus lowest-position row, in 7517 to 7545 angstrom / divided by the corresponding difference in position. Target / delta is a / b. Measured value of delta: 0.0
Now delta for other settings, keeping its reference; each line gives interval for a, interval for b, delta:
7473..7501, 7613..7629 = -0.4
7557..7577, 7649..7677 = 1.1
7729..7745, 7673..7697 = 0.0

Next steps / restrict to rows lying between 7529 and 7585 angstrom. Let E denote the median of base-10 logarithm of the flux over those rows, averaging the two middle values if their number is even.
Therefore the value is 1.18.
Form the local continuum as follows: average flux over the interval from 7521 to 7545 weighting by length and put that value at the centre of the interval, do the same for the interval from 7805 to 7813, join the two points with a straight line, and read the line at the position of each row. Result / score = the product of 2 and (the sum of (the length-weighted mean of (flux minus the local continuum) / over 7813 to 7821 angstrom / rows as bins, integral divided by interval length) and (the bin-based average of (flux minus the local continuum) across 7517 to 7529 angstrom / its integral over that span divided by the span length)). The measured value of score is -0.4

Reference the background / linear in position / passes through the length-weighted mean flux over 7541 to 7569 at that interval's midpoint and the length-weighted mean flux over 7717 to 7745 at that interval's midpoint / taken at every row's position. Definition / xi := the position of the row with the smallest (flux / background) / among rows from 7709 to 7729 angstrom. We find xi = 7719.0 angstrom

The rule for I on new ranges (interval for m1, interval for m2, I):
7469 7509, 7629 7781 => 1173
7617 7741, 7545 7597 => 1198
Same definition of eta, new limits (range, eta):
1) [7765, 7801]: 9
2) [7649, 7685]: 8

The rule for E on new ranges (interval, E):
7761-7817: 1.16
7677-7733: 1.16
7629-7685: 1.17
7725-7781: 1.16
